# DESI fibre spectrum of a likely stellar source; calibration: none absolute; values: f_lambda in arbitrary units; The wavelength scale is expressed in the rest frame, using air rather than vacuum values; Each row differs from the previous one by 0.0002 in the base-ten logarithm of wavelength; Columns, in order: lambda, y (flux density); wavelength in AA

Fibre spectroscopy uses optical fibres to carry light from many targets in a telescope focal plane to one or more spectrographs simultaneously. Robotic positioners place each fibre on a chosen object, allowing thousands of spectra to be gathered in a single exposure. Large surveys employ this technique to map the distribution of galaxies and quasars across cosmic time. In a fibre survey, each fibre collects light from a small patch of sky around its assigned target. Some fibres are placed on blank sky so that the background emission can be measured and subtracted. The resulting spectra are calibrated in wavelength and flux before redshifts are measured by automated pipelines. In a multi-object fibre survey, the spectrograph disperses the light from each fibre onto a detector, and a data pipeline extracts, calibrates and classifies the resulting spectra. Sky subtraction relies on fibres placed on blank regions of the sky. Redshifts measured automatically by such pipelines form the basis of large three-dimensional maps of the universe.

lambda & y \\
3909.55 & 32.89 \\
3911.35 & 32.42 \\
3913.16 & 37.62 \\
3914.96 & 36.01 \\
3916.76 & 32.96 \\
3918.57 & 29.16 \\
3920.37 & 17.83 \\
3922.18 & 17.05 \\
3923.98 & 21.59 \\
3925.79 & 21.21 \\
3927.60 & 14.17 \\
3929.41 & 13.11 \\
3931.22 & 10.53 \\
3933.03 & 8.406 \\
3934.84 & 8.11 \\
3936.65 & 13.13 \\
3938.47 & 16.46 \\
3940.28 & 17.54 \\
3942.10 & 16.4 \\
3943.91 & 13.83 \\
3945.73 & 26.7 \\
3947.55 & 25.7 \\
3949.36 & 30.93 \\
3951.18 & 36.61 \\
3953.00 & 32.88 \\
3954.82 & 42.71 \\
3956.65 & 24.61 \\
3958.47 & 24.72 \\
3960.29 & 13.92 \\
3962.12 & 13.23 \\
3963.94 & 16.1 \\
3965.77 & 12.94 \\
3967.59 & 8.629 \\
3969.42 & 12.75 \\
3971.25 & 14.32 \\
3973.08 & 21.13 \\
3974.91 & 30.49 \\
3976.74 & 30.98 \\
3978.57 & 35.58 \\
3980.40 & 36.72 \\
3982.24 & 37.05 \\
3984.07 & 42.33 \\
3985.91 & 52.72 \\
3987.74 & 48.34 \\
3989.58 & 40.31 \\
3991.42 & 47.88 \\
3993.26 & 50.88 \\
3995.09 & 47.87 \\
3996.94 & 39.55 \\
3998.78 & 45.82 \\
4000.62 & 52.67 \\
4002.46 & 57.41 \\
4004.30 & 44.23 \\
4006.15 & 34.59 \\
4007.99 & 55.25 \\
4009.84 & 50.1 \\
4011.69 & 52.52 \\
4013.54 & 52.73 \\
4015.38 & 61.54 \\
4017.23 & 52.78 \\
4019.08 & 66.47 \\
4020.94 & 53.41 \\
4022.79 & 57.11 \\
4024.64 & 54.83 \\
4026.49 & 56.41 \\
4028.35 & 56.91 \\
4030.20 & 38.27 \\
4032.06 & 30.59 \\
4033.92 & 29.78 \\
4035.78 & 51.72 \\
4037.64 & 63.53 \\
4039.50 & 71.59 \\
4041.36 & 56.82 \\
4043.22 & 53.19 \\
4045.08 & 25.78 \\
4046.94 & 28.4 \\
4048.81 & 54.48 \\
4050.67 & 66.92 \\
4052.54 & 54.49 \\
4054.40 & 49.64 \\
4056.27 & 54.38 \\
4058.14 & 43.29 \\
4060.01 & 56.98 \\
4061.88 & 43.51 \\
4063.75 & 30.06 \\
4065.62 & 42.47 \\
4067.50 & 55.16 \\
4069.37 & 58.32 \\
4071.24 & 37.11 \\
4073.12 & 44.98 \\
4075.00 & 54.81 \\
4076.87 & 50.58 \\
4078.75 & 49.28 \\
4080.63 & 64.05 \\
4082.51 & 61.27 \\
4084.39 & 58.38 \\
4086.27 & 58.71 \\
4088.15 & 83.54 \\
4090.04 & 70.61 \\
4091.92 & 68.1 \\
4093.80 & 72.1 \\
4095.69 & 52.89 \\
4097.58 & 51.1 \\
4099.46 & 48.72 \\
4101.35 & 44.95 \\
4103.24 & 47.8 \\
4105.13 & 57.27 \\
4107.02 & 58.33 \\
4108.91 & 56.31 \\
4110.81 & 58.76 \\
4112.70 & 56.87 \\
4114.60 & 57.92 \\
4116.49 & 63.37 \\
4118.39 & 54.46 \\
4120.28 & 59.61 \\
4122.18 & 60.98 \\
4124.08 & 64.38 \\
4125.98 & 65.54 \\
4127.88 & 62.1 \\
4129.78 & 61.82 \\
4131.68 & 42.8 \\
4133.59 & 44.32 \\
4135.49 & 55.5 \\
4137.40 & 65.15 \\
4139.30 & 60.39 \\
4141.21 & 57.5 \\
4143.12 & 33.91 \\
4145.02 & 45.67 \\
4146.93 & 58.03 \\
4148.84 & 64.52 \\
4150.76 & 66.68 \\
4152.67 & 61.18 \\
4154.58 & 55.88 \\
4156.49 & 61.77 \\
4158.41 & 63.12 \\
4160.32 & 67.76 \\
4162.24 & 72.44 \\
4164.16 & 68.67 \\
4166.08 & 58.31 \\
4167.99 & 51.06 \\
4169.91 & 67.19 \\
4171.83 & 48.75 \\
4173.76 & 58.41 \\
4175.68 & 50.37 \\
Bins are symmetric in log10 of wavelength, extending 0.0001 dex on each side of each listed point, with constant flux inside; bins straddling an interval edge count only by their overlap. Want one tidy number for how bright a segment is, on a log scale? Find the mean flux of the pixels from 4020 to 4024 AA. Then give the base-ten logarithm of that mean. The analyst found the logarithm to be 1.74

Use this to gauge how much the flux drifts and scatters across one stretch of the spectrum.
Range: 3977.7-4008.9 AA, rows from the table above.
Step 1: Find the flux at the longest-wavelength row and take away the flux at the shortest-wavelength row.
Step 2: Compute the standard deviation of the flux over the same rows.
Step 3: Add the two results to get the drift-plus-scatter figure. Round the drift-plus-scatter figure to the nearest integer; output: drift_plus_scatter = 27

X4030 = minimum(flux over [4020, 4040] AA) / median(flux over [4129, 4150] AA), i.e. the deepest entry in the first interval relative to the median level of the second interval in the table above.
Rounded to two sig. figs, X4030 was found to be 0.52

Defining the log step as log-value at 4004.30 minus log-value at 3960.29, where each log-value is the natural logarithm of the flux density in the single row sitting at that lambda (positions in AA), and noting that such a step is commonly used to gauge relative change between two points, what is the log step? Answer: 1.2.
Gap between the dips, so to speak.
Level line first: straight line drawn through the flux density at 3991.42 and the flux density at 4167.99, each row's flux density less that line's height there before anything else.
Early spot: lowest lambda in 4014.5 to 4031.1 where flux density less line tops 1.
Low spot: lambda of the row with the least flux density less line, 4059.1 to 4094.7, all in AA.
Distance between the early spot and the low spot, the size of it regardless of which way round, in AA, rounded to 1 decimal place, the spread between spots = 48.4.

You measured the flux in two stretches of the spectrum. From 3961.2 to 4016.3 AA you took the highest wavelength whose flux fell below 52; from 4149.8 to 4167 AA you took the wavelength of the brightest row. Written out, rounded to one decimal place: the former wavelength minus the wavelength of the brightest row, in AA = -152.4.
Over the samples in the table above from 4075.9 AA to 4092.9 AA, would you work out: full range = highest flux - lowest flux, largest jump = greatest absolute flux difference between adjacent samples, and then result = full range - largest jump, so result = 9.4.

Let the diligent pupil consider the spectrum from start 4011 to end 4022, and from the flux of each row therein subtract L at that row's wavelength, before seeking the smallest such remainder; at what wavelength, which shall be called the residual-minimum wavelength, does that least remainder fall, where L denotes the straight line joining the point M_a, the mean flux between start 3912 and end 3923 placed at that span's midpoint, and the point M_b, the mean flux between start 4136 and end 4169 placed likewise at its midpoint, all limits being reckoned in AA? 4017.23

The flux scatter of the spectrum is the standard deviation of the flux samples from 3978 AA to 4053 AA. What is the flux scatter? 11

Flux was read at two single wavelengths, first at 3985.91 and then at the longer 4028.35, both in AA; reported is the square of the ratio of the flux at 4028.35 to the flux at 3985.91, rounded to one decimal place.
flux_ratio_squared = 1.2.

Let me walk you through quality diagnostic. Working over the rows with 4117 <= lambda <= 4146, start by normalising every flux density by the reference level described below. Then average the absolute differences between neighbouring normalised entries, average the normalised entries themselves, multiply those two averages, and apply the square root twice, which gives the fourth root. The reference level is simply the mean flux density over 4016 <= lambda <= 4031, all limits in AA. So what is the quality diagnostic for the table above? 0.60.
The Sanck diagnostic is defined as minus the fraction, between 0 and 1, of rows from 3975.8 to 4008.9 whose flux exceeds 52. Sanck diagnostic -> -0.2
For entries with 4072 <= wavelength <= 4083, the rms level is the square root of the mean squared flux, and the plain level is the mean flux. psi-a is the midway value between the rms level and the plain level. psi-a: 54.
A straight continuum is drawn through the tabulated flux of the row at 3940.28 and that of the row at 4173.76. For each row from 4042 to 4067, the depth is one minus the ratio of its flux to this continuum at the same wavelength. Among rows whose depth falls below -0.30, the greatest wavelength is 4060.01 AA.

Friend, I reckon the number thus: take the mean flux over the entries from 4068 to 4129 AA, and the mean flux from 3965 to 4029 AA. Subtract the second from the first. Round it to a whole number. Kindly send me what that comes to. 15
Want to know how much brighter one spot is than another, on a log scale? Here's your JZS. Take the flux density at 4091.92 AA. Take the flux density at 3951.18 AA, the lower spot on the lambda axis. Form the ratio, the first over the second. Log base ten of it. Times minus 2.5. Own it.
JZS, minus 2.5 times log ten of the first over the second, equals -0.7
